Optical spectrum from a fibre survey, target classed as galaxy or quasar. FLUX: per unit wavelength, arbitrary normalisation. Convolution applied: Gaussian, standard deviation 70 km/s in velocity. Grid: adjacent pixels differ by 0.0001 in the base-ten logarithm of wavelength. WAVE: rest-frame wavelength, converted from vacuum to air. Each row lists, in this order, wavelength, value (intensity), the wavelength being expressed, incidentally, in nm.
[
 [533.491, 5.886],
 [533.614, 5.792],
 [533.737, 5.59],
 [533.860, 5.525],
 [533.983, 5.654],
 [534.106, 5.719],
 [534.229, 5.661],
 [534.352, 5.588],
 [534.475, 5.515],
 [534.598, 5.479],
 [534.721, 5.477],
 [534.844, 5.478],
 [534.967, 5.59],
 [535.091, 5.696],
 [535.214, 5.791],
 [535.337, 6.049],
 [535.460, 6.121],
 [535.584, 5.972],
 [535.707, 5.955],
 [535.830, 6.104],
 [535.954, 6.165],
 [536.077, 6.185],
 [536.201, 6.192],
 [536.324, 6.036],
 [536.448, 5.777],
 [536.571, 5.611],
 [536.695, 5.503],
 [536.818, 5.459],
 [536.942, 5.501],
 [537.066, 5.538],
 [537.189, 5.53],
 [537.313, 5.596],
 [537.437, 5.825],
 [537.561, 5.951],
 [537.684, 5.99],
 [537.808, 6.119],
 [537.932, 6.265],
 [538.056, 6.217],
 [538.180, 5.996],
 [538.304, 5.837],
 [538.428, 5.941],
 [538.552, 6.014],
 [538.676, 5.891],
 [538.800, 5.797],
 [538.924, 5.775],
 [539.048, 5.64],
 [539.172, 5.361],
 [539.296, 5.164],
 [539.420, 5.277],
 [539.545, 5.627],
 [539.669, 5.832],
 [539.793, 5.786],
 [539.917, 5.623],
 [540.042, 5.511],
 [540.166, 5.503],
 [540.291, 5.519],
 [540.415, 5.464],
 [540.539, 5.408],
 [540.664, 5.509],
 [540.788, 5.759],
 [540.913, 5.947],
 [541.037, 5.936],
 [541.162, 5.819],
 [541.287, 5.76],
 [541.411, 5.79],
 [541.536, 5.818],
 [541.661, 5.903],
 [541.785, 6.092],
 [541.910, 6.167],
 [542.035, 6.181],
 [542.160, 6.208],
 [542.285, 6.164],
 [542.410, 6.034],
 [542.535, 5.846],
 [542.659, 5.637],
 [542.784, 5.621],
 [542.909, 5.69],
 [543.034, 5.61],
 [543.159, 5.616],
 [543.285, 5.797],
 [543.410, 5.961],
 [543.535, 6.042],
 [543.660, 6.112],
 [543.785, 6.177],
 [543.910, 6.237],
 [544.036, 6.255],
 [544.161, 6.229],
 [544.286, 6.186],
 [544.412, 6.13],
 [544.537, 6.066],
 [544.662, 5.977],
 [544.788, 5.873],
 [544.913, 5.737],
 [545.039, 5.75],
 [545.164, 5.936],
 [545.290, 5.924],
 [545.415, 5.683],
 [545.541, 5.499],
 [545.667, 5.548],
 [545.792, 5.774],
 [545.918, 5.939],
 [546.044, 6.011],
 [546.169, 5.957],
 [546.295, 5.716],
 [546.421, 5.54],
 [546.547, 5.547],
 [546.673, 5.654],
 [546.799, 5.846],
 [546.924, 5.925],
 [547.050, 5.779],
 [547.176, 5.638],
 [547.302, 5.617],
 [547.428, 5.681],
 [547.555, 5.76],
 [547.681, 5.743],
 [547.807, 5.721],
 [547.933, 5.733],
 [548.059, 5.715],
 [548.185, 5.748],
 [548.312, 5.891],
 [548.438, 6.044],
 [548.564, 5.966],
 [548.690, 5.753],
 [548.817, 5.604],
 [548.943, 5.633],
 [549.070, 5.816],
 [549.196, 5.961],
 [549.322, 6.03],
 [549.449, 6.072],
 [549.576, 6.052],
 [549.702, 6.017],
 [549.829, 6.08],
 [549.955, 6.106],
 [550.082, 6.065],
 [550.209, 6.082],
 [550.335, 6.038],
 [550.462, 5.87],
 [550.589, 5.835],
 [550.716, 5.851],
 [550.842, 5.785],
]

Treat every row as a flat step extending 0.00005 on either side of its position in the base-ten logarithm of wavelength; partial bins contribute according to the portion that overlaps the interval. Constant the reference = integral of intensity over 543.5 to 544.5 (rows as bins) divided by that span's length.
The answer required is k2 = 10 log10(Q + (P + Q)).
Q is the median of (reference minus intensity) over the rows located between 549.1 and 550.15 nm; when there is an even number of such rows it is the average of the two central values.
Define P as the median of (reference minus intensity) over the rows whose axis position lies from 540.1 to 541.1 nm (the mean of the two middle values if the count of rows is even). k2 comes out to -1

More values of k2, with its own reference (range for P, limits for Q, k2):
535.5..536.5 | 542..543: -2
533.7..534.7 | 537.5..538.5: 0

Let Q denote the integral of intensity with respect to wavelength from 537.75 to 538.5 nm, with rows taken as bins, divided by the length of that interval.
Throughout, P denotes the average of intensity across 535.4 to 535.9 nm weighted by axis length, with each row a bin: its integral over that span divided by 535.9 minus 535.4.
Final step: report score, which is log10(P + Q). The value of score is 1.082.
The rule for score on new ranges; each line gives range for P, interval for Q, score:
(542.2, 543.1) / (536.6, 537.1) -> 1.054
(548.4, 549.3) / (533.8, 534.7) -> 1.058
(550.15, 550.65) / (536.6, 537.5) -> 1.061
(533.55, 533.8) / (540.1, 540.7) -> 1.048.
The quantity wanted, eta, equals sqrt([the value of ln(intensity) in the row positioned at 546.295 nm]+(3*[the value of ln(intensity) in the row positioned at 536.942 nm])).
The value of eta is 2.62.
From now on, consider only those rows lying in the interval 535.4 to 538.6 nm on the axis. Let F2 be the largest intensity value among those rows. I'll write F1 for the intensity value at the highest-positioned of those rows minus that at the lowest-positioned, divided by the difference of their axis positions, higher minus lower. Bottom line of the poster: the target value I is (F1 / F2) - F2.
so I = -6.27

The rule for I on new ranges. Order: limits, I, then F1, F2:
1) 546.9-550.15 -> -6.10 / 0.04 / 6.106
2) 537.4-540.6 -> -6.29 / -0.13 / 6.265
